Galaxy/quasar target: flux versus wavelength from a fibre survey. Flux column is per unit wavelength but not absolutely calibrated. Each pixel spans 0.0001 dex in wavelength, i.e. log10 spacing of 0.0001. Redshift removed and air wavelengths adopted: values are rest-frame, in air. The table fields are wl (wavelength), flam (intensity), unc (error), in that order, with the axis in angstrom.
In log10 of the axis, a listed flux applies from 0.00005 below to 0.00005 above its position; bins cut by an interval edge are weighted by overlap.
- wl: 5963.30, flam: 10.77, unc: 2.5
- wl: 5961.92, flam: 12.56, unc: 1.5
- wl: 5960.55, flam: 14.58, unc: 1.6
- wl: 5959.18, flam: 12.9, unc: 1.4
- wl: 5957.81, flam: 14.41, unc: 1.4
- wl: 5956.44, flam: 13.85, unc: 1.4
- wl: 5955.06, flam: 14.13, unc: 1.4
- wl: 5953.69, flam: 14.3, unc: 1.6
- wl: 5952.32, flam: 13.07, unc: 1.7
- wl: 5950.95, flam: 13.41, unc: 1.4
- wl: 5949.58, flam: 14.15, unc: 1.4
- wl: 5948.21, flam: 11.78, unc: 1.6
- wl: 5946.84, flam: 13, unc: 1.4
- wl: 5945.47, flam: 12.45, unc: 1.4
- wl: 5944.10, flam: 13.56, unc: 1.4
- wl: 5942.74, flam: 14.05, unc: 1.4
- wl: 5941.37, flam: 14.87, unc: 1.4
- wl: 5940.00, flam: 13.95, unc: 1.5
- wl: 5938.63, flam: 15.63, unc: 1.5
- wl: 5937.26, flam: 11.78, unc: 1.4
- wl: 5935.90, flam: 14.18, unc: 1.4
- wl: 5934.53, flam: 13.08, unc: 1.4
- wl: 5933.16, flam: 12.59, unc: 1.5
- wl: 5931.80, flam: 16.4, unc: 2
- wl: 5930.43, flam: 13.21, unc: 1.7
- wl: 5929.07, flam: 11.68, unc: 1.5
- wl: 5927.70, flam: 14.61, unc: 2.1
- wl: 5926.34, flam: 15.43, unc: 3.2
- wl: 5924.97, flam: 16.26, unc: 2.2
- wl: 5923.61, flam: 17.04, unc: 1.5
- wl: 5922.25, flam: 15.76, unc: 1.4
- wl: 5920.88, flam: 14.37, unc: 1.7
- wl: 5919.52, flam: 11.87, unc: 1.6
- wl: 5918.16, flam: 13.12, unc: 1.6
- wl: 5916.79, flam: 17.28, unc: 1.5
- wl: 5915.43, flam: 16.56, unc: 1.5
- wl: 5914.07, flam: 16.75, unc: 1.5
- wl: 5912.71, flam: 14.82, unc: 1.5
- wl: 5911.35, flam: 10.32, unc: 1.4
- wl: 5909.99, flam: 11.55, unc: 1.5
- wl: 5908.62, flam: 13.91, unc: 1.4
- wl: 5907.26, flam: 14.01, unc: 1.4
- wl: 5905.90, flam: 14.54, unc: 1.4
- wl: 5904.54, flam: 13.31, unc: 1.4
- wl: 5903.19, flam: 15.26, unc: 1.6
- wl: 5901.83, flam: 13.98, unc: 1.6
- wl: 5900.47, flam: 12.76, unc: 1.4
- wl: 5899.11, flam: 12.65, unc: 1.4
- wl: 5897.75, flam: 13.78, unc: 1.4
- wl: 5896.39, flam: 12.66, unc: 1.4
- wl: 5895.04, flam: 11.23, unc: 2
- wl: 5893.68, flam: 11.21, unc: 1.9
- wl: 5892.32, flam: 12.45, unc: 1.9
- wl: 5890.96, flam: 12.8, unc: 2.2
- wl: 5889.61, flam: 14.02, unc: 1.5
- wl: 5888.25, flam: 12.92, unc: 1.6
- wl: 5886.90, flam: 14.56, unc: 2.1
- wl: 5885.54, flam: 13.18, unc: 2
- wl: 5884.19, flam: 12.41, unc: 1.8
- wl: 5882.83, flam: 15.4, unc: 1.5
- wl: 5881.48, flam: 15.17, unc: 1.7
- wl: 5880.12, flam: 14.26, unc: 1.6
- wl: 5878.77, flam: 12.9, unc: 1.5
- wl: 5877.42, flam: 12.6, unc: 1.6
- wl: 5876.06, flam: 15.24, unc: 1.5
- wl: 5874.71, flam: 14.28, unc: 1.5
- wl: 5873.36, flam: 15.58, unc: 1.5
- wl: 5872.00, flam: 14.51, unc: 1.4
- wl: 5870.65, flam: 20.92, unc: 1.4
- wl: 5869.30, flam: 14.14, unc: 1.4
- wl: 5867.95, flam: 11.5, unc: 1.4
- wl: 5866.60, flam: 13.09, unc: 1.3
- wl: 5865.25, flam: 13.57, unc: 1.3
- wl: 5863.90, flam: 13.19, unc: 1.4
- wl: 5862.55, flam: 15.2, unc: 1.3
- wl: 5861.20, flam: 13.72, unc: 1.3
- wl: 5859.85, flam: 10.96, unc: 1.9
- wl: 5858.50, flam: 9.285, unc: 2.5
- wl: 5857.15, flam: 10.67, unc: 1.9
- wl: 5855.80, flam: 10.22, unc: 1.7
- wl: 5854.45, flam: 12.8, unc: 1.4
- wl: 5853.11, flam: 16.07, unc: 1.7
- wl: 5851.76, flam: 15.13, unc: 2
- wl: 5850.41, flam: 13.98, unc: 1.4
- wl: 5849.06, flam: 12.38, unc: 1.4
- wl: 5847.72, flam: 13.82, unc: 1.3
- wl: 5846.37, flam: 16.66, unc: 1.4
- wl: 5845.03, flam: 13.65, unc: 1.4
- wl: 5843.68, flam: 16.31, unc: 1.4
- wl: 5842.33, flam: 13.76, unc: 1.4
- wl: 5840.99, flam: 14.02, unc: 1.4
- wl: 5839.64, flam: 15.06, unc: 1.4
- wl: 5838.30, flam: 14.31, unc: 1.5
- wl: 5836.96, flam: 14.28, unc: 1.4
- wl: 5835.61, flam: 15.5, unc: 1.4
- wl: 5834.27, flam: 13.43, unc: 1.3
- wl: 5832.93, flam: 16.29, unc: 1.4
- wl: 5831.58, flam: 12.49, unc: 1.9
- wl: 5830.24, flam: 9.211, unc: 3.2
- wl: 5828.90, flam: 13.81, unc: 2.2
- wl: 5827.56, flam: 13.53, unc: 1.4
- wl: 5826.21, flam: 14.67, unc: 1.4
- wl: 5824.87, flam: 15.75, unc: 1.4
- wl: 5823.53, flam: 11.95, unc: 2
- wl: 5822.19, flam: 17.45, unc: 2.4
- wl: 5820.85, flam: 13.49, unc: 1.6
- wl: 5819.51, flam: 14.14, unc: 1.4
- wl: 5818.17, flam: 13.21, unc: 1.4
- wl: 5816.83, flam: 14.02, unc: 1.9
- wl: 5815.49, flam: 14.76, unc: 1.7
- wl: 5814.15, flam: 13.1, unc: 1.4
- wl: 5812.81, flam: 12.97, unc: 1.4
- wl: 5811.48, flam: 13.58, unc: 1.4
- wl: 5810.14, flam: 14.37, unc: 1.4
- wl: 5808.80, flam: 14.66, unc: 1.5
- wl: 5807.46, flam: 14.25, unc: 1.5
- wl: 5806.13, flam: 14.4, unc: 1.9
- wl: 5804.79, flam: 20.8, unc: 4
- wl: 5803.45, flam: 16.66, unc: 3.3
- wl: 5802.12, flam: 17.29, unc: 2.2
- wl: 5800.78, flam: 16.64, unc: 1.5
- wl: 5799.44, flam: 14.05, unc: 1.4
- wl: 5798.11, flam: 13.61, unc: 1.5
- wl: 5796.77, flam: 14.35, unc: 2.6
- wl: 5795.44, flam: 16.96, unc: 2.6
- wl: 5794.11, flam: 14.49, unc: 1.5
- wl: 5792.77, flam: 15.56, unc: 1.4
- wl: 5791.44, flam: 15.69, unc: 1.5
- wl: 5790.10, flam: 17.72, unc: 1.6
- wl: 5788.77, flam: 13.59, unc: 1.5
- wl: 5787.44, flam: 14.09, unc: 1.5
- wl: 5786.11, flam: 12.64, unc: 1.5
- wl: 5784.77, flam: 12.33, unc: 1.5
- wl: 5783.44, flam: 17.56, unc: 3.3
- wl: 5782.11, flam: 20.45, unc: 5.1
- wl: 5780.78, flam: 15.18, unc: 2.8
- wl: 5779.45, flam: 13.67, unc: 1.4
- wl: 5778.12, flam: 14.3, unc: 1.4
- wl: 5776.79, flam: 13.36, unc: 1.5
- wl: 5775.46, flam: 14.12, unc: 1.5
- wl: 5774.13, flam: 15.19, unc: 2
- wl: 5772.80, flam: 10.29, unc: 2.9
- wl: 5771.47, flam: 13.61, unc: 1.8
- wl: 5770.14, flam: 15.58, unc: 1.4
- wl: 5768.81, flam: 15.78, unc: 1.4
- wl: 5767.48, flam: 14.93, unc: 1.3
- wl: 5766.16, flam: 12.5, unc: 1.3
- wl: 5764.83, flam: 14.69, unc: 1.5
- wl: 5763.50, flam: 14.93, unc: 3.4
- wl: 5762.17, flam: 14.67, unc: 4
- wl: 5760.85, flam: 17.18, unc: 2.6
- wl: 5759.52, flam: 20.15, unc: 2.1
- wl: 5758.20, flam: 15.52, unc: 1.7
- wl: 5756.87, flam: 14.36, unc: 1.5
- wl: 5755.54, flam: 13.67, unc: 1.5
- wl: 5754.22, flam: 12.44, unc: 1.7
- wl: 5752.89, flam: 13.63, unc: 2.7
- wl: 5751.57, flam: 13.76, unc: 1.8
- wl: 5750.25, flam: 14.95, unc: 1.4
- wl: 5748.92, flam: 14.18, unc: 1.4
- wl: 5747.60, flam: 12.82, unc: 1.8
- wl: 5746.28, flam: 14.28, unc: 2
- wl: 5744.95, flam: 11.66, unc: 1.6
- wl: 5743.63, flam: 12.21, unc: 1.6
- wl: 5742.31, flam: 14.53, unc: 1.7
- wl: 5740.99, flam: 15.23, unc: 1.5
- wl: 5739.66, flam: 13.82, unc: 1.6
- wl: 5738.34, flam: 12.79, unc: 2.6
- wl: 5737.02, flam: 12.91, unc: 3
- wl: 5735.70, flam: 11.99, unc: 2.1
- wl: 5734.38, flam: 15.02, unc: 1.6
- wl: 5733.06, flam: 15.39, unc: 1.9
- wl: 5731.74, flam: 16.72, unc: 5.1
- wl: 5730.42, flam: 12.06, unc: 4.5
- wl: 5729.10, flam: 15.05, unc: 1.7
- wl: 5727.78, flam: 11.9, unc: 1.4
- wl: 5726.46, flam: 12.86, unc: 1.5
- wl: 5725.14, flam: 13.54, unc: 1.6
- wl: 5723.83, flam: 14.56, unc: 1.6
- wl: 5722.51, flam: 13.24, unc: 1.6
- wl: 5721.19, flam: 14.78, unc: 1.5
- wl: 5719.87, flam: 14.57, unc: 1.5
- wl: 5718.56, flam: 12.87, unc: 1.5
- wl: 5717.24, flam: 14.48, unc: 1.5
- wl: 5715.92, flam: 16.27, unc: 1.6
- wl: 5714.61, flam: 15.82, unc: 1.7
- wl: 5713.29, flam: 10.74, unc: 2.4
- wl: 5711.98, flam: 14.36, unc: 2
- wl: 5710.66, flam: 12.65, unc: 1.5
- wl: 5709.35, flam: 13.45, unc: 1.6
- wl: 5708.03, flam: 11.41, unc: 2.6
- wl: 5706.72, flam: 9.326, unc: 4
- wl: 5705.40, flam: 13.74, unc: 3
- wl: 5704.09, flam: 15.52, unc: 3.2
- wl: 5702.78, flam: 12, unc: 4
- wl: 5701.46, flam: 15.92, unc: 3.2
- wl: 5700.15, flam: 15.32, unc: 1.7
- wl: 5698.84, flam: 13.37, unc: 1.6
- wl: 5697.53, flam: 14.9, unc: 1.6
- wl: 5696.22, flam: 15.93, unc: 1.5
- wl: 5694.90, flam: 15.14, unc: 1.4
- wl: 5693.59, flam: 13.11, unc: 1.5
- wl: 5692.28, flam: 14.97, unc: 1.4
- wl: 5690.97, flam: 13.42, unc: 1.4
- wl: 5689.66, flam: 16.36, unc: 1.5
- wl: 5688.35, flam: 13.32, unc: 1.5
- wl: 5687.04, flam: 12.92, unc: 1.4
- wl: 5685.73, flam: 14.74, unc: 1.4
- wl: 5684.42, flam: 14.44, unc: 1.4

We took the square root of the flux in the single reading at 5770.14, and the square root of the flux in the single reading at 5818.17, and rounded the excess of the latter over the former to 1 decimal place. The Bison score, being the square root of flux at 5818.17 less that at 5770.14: -0.3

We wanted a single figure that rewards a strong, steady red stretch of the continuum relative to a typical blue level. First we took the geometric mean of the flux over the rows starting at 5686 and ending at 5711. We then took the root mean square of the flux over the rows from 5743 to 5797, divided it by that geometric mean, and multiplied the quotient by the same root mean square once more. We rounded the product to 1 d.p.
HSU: 15.9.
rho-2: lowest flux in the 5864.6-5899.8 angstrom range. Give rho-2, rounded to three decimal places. 11.210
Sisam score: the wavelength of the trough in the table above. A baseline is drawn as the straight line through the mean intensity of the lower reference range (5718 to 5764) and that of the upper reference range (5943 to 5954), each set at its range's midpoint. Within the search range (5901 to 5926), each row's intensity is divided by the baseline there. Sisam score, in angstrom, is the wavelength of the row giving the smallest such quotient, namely 5911.35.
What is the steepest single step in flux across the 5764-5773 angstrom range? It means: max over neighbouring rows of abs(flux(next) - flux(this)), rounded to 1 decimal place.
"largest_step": 3.3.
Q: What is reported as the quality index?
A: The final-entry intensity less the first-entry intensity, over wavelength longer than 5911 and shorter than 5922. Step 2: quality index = 4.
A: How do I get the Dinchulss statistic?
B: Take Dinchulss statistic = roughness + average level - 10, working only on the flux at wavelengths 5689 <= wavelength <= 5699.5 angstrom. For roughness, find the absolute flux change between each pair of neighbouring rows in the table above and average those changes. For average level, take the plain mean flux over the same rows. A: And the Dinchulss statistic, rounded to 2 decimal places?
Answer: 6.33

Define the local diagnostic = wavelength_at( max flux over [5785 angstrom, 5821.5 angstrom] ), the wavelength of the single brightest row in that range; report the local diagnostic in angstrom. 5804.79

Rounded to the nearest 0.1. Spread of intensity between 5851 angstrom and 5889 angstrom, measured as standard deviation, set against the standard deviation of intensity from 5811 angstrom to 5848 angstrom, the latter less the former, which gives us -0.6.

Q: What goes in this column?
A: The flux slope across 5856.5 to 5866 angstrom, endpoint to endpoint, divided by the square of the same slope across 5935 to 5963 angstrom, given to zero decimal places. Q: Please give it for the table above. 92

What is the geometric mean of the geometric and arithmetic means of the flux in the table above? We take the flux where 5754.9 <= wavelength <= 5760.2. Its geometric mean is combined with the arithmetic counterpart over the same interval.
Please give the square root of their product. 15.8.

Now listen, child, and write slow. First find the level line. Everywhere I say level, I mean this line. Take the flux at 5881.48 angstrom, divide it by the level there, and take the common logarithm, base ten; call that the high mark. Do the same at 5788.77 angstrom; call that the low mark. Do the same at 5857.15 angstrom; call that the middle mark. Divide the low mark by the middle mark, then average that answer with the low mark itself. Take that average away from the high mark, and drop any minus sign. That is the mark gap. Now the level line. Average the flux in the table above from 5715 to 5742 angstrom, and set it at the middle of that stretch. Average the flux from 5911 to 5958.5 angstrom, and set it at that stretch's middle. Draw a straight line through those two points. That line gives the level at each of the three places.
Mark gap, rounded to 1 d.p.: 0.0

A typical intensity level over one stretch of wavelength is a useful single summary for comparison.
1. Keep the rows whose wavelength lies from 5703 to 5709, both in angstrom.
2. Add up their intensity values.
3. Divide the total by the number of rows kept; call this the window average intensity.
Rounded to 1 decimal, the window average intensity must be 12.5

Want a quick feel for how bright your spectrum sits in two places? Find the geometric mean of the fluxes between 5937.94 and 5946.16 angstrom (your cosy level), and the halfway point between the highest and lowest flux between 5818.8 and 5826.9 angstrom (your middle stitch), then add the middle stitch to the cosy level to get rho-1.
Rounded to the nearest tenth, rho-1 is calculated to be 28.7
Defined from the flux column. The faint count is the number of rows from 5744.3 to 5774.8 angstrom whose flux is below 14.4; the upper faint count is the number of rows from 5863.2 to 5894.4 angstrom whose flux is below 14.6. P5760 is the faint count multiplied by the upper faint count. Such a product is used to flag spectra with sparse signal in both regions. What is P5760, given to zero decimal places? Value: 216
